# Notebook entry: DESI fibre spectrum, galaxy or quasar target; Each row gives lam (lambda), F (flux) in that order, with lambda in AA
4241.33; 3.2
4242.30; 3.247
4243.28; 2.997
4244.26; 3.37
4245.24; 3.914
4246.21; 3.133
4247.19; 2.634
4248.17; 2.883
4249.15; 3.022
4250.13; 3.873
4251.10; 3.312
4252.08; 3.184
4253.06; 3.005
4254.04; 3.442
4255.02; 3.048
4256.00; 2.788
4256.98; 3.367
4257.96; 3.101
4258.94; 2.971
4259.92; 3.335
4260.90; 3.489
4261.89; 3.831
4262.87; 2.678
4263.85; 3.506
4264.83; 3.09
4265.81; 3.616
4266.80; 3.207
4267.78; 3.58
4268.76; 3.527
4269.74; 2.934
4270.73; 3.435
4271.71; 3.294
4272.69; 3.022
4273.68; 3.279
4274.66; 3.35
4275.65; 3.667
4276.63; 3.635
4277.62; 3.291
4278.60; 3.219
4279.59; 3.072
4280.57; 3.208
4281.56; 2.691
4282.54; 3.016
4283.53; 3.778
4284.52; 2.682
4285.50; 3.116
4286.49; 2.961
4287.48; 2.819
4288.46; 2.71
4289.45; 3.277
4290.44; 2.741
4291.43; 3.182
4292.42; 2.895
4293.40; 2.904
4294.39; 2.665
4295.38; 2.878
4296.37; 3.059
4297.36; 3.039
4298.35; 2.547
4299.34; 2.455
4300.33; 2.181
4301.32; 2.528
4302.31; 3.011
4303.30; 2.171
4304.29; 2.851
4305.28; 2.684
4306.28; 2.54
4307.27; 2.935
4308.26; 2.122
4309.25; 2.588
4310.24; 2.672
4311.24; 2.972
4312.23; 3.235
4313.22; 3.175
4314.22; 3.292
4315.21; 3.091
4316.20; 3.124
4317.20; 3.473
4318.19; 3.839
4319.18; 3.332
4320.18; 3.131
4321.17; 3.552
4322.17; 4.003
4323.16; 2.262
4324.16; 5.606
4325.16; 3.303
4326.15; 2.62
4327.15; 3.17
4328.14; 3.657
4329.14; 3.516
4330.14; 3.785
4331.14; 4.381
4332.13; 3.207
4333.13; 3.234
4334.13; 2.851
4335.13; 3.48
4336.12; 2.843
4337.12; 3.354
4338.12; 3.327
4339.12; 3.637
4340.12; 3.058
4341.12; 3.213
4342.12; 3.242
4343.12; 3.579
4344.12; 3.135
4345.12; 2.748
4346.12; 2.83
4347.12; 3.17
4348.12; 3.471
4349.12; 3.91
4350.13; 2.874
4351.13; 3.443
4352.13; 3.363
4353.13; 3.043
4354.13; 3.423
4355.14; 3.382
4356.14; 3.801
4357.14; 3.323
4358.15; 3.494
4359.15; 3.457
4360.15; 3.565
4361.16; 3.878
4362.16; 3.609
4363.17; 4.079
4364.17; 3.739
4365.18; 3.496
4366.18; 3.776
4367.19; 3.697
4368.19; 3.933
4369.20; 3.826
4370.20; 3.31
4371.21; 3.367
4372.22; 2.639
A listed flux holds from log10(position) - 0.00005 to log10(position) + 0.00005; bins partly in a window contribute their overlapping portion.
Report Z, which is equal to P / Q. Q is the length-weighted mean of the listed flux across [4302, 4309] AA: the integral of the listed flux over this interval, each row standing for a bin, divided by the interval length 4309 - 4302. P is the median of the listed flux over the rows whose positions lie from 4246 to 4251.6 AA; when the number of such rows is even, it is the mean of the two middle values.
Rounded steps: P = 3.1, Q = 2.60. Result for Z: 1.18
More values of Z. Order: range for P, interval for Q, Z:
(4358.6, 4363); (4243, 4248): 1.12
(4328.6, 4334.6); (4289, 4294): 1.13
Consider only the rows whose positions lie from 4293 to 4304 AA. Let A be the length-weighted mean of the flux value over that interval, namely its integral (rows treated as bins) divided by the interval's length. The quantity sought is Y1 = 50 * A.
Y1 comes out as 134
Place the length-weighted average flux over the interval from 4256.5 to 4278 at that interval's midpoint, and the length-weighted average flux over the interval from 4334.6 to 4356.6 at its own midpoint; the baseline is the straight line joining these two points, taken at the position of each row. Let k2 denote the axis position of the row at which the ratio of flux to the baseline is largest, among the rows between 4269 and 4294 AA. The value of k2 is 4283.53 AA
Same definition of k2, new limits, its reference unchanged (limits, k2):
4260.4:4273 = 4261.89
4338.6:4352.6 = 4349.12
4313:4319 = 4318.19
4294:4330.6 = 4324.16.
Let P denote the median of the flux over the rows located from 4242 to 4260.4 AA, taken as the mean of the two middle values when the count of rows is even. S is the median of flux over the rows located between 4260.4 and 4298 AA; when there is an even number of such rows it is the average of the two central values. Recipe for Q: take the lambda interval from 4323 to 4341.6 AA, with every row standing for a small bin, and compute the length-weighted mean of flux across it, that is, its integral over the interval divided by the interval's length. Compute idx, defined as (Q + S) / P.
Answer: 2.1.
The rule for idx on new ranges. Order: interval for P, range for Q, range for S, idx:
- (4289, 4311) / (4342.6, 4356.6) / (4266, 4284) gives 2.4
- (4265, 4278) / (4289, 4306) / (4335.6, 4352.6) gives 1.8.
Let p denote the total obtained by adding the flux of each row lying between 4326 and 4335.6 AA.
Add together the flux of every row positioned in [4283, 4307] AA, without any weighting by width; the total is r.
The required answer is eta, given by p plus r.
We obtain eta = 102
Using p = 34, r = 68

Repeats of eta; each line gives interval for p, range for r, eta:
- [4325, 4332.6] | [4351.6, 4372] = 99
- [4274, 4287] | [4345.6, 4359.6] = 89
